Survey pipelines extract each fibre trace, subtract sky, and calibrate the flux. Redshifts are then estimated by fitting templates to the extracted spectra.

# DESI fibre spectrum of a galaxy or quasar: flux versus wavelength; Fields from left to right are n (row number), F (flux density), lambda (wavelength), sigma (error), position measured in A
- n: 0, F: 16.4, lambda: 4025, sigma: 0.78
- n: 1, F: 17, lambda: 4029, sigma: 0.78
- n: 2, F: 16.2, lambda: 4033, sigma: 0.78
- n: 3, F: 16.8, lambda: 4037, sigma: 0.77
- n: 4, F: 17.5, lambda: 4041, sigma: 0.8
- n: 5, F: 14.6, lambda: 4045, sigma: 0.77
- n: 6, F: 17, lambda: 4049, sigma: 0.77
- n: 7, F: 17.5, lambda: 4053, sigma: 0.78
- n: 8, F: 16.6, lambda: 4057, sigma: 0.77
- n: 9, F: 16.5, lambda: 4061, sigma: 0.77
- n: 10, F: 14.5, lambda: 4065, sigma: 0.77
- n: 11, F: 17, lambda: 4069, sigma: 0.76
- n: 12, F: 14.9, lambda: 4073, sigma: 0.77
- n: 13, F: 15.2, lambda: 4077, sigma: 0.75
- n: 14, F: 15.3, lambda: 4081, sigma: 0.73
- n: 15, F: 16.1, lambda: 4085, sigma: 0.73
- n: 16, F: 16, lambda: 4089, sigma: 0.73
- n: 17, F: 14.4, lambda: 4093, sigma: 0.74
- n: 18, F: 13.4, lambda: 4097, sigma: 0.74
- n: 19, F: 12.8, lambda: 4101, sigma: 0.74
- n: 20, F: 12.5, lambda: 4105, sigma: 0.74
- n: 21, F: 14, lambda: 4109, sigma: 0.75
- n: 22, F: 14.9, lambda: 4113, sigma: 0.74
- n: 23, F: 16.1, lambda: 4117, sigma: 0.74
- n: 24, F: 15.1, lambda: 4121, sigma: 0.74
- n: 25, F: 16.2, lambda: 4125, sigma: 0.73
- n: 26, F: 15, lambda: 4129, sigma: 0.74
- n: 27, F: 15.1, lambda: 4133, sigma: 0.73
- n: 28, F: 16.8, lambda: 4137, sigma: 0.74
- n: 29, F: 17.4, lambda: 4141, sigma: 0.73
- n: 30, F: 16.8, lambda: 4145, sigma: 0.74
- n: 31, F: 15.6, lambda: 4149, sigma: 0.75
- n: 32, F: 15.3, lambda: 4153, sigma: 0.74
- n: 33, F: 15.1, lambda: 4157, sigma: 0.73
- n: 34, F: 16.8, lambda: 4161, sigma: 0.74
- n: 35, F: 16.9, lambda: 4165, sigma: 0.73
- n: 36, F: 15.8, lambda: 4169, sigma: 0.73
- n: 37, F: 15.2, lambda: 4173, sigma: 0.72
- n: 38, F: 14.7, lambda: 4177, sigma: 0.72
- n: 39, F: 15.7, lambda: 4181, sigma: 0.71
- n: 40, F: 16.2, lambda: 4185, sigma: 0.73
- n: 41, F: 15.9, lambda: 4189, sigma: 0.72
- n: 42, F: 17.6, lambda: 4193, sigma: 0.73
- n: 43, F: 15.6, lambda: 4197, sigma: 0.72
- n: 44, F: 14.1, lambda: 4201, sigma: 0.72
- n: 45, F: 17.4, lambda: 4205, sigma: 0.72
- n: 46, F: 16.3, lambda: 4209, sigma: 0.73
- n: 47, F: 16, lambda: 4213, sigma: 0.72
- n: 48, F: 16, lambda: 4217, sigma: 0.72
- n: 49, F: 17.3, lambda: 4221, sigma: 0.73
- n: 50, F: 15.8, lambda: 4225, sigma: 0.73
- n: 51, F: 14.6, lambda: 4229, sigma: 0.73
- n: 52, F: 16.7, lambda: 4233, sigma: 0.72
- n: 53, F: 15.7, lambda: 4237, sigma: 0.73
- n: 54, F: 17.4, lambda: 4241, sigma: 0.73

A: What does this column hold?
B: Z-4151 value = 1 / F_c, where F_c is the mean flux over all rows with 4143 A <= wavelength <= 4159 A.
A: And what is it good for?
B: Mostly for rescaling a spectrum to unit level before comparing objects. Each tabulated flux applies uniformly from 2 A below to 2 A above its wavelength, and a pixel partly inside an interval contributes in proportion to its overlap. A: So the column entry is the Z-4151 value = 0.064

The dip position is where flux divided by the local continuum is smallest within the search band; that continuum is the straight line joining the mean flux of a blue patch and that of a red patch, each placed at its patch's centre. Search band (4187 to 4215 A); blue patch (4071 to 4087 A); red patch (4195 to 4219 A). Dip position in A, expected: 4201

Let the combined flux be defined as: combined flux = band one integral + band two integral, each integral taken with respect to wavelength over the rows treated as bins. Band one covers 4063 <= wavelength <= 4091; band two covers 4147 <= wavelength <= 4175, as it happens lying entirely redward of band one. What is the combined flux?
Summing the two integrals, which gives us 879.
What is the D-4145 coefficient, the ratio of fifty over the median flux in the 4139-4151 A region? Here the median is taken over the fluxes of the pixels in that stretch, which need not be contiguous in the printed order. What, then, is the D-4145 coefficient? 2.98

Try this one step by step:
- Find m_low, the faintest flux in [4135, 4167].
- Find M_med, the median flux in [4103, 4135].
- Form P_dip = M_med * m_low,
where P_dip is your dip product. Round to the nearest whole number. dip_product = 227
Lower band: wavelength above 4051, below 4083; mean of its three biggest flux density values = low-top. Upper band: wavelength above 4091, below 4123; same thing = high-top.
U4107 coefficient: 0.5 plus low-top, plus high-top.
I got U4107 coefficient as 32.9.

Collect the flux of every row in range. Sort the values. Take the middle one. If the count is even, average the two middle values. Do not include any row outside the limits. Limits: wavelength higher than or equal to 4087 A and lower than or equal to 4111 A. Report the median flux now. 13.7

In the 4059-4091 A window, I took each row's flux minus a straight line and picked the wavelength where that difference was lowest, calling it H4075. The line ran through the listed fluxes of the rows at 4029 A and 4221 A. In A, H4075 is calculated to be 4065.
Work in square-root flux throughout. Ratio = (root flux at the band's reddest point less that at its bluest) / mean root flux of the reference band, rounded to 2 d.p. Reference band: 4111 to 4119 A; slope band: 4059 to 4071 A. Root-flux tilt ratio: 0.02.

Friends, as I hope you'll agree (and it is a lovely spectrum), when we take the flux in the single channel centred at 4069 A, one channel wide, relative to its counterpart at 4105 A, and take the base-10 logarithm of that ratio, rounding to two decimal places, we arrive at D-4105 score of 0.13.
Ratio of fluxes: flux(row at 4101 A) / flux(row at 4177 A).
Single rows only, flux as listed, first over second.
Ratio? 0.87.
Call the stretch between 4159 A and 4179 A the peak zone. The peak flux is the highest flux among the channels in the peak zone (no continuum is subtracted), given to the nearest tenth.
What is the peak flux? 16.9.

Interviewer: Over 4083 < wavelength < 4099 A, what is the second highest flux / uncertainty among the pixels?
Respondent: 21.9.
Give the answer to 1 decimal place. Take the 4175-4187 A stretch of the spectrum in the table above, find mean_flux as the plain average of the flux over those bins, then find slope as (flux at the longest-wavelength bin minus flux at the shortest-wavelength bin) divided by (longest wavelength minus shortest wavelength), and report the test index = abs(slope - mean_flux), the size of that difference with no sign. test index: 15.3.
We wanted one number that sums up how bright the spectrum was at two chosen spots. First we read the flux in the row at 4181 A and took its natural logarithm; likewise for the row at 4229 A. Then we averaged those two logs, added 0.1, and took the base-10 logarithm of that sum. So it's 0.450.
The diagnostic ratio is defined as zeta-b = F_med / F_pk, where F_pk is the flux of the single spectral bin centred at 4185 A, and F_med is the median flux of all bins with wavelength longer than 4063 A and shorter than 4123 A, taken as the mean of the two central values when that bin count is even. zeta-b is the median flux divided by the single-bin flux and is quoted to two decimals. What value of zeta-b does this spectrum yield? 0.92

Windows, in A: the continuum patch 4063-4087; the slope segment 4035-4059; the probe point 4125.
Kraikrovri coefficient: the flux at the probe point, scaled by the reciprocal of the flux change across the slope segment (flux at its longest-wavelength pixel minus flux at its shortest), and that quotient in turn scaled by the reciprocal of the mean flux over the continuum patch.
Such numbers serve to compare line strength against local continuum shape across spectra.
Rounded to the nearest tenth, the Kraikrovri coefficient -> -5.2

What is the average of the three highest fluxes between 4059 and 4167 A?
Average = 17.1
